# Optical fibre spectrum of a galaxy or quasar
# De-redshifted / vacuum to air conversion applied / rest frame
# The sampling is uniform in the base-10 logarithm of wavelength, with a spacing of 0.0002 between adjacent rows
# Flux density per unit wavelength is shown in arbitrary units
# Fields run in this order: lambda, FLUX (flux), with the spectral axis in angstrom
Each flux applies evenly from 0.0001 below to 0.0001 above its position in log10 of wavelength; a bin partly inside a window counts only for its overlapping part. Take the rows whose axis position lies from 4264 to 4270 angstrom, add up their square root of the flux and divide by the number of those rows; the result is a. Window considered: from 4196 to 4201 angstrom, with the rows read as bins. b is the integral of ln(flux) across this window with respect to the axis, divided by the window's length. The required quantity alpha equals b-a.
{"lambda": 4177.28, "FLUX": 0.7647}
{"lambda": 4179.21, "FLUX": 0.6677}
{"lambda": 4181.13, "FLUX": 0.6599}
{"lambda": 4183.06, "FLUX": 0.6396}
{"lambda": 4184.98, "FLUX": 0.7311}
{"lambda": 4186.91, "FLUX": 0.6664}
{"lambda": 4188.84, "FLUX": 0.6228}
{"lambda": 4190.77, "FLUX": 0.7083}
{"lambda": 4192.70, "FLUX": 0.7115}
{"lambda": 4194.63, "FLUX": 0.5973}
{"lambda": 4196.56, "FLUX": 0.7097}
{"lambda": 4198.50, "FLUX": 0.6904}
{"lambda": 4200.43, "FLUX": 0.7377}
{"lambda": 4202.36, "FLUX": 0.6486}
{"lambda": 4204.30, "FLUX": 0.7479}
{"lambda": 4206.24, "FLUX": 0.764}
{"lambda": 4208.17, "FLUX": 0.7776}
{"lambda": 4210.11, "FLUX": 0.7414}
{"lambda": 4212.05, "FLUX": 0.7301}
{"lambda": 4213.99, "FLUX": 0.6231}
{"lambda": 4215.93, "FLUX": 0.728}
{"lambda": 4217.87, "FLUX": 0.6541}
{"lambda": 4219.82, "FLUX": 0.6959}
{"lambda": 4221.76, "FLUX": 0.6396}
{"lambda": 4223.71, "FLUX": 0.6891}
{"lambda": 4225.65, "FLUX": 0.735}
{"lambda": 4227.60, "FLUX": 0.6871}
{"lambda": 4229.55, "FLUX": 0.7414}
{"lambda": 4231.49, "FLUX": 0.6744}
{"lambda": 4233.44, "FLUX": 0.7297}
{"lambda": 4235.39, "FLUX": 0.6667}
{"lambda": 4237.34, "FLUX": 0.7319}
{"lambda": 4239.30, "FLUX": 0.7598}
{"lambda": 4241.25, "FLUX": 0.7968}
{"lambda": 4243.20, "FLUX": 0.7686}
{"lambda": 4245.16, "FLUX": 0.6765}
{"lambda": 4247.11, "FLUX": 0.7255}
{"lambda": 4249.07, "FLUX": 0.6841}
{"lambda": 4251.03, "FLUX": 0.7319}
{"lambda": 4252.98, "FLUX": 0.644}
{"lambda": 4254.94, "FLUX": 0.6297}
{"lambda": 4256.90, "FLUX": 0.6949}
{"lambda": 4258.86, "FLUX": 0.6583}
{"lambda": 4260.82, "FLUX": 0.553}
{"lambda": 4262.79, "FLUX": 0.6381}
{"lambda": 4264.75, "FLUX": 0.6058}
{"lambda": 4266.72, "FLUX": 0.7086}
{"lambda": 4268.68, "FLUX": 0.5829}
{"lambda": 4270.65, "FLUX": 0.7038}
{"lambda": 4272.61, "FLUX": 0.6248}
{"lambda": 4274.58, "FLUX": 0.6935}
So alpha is -1.14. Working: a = 0.79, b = -0.341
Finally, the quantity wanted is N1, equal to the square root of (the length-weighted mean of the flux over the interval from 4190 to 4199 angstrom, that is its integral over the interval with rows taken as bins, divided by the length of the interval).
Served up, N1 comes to 0.826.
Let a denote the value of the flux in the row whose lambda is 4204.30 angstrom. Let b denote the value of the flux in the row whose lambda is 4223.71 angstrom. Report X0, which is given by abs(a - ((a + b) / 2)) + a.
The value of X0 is 0.78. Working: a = 0.7479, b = 0.6891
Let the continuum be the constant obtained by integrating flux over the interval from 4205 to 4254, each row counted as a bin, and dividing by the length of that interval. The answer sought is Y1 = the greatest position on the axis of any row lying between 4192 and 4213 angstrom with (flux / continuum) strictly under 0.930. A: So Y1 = 4202.36 angstrom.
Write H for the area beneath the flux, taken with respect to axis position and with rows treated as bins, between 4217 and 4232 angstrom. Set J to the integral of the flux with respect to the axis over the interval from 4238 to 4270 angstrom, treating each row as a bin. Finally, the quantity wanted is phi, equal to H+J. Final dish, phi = 32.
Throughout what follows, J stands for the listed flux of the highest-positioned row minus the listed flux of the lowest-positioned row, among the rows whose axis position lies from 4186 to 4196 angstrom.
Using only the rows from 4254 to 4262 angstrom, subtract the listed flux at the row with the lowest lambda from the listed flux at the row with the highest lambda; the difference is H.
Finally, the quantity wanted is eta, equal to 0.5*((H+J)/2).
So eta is -0.036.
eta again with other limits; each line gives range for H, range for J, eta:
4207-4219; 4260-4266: -0.018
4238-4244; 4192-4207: 0.015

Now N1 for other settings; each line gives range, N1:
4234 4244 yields 0.862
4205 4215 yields 0.853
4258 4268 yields 0.794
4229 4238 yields 0.841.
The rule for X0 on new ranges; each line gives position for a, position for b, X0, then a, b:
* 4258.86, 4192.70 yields 0.68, 0.6583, 0.7115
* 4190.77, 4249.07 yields 0.72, 0.7083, 0.6841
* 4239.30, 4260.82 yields 0.86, 0.7598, 0.553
